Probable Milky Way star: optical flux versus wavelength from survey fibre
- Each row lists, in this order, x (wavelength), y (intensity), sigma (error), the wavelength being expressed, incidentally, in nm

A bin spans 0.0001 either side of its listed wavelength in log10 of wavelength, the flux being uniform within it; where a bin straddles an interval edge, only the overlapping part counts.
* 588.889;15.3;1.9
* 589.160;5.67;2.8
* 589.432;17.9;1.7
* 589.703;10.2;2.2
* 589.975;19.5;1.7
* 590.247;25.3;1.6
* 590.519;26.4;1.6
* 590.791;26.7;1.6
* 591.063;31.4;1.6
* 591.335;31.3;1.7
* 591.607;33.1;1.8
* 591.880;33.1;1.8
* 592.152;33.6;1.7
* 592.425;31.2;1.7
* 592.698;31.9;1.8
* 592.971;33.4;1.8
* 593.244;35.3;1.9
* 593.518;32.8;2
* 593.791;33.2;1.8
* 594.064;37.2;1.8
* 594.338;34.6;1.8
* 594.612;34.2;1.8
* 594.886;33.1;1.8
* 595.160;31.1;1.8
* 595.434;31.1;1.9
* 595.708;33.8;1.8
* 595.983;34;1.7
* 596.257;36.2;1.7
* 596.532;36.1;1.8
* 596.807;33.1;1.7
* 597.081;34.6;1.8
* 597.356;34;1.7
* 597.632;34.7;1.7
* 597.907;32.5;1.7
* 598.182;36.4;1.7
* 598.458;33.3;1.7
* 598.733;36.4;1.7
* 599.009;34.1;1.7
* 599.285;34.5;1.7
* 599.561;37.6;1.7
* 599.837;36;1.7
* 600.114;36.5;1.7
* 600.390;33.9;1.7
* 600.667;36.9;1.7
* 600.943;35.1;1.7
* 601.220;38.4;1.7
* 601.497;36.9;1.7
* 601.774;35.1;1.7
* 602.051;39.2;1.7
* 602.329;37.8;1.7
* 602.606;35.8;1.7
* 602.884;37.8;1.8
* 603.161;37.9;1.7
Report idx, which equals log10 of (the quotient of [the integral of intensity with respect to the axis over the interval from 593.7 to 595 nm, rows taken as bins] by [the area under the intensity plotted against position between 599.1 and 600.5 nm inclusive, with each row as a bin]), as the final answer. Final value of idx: -0.05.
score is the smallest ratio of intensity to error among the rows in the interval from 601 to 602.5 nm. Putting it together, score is 21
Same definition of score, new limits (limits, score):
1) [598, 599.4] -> 20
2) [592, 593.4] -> 18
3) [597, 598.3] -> 19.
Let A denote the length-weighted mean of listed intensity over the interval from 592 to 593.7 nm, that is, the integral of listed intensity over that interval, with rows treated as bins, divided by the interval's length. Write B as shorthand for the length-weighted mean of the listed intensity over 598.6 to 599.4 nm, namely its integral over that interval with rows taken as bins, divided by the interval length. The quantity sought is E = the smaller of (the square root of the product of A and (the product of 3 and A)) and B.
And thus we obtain 35.0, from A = 33.0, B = 35.0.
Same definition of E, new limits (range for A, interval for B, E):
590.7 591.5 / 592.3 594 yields 33.2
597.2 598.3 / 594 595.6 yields 33.4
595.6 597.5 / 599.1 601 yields 35.8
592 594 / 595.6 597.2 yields 34.7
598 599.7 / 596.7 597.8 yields 34.1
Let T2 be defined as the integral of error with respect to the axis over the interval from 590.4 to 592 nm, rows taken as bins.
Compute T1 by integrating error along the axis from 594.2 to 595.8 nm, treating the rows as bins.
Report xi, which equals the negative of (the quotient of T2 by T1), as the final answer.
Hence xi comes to -0.93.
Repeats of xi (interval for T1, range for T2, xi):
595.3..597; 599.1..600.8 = -0.96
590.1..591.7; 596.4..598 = -1.05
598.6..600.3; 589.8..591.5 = -0.97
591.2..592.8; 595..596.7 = -1.08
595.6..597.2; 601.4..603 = -0.98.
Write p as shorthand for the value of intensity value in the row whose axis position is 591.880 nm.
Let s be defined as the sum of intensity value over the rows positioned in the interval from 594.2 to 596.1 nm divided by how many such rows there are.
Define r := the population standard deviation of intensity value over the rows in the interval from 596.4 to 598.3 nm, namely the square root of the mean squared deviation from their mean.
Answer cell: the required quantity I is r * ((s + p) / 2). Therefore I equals 44.1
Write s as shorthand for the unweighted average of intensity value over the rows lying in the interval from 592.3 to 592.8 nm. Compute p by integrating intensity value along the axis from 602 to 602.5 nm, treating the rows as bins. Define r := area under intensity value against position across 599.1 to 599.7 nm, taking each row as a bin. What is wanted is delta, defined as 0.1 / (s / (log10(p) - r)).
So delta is -0.064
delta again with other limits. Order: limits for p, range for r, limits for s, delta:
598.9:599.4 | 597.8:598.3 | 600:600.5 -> -0.046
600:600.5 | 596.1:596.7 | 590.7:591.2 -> -0.070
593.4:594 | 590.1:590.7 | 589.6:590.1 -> -0.095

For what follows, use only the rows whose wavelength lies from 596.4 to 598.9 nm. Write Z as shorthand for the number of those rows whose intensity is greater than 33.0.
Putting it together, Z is 8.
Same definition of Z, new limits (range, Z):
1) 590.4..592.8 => 3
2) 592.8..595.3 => 7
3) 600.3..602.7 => 9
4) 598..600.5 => 9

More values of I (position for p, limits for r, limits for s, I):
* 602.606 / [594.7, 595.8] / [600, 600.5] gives 42.6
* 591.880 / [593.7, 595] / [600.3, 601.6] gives 51.5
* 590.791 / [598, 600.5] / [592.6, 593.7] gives 42.0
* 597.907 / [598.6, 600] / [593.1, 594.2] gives 42.9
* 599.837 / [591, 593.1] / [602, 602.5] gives 35.6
